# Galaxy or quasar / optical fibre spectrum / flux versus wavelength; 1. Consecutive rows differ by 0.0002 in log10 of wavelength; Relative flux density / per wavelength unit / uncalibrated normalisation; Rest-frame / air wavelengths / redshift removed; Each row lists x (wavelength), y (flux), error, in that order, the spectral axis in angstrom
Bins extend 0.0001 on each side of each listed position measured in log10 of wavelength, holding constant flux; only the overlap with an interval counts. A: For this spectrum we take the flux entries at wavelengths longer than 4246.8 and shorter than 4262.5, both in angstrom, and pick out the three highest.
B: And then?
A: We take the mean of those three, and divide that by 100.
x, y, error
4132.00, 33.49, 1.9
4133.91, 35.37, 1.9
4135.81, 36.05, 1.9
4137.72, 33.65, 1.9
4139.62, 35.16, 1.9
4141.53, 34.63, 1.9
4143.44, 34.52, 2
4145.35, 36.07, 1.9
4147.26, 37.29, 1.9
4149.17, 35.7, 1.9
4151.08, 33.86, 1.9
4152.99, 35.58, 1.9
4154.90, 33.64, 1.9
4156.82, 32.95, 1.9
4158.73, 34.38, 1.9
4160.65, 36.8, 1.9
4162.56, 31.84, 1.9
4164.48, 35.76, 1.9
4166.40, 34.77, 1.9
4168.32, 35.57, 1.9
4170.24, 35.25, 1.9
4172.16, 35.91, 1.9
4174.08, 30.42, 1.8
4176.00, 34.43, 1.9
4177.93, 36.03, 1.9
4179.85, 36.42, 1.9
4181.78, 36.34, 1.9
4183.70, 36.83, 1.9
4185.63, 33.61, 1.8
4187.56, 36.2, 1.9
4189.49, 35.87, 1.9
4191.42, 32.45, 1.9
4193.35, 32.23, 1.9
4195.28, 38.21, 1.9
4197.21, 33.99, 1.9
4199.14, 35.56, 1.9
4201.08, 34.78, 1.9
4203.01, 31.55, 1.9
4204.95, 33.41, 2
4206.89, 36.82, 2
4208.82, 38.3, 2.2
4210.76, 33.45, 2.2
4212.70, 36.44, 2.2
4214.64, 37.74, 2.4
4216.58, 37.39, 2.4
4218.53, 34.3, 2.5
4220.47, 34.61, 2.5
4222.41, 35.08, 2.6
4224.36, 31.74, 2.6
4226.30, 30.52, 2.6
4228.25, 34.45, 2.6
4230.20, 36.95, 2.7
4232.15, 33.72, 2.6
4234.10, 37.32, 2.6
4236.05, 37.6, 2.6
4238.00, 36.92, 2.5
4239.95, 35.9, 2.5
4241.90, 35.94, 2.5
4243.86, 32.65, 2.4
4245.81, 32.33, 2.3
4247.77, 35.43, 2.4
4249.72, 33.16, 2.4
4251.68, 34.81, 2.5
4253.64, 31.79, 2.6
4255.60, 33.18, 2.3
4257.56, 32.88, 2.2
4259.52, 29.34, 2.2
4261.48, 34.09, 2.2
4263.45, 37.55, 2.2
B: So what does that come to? 0.348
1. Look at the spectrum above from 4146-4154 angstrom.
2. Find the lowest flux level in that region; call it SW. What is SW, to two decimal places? 33.86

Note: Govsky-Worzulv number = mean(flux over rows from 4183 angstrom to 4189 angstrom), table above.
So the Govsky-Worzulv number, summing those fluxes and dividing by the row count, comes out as 35.5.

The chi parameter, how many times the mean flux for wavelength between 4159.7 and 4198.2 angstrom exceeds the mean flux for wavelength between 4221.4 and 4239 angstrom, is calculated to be 1.00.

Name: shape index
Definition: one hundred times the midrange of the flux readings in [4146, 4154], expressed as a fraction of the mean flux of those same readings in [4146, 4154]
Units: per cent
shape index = 100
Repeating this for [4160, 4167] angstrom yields 99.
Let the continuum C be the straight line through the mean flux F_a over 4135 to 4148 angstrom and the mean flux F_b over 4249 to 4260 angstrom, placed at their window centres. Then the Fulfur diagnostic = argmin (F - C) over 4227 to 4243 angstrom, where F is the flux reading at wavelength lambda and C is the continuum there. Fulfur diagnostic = 4232.15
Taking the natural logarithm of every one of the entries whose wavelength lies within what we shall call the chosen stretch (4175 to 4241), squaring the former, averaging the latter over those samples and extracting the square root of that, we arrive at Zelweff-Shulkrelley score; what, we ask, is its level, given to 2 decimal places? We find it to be 3.56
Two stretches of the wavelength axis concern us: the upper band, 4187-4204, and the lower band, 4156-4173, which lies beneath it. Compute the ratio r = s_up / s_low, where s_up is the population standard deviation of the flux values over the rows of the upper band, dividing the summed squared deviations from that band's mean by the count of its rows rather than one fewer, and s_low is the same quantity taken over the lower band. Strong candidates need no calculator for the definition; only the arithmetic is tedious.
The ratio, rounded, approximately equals 1.4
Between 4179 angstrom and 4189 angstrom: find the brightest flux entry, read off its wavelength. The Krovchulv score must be 4183.70 angstrom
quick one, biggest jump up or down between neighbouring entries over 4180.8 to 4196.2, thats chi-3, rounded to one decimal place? 6.0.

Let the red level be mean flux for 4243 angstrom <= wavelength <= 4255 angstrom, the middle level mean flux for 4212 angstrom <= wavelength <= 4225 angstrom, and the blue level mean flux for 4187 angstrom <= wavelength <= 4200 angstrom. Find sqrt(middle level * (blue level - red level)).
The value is 7.4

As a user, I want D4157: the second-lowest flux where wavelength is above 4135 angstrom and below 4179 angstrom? 31.84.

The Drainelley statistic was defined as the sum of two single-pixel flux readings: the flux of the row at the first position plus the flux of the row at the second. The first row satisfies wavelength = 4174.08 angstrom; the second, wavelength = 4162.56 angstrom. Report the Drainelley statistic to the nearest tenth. 62.3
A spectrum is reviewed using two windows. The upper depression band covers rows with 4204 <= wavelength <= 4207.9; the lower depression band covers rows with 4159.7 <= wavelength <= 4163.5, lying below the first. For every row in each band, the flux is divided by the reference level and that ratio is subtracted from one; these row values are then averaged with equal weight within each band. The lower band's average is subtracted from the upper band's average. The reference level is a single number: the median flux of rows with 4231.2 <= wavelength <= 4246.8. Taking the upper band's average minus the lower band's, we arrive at -0.02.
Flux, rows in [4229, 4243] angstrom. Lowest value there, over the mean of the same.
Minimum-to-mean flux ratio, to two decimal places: 0.93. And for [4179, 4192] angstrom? 0.92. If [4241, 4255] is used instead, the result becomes 0.94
